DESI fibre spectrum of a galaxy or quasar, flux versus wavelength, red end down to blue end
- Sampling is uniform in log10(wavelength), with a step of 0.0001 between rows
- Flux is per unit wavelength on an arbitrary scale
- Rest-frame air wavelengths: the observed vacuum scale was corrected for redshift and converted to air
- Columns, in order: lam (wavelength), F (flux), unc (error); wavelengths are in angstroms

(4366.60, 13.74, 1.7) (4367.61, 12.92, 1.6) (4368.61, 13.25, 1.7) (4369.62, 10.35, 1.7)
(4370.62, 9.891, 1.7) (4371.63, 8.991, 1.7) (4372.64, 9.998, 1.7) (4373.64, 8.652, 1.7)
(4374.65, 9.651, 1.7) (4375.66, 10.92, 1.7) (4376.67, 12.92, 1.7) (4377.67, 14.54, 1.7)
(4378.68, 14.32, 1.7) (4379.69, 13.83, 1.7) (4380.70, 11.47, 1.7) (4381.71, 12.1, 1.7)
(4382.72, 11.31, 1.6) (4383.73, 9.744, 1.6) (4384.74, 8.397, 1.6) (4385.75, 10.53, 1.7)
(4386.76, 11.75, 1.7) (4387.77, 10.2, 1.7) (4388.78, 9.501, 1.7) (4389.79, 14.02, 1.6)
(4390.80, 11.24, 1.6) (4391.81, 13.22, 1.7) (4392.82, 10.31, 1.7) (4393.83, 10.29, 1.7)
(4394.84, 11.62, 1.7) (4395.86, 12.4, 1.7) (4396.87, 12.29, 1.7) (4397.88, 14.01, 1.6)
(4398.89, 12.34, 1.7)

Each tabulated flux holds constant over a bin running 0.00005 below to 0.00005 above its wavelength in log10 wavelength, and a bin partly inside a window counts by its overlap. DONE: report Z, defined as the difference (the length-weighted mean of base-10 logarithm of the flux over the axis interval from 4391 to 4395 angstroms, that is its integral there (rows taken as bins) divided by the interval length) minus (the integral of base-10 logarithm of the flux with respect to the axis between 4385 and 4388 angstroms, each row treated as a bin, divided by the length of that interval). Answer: 0.03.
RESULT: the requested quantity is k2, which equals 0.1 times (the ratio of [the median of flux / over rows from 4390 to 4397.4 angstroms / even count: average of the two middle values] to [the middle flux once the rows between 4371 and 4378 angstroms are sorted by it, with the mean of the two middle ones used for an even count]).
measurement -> 0.116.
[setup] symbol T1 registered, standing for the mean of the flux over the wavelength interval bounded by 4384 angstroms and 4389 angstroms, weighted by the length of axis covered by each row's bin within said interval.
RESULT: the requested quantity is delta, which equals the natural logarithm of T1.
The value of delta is 2.31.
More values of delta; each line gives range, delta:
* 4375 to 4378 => 2.53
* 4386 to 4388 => 2.40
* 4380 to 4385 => 2.38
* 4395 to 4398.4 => 2.55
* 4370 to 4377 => 2.31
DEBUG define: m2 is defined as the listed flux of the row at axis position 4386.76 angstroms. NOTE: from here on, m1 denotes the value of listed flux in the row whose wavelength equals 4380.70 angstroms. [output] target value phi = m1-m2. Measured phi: 0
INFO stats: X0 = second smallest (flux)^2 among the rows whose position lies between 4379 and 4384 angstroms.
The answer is 128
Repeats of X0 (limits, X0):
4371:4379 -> 81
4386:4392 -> 104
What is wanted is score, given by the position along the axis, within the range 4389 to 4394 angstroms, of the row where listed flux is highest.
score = 4389.79 angstroms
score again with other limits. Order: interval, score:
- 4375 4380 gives 4377.67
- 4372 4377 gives 4376.67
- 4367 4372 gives 4368.61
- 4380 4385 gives 4381.71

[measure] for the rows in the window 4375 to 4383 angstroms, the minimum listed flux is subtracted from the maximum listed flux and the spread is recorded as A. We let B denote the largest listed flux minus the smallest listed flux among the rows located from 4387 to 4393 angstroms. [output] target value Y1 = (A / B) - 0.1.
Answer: 0.7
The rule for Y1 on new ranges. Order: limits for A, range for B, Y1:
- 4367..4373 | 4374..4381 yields 0.8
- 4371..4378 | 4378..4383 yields 1.9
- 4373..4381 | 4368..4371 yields 1.7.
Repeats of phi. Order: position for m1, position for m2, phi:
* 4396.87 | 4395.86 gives 0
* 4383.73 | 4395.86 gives -3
